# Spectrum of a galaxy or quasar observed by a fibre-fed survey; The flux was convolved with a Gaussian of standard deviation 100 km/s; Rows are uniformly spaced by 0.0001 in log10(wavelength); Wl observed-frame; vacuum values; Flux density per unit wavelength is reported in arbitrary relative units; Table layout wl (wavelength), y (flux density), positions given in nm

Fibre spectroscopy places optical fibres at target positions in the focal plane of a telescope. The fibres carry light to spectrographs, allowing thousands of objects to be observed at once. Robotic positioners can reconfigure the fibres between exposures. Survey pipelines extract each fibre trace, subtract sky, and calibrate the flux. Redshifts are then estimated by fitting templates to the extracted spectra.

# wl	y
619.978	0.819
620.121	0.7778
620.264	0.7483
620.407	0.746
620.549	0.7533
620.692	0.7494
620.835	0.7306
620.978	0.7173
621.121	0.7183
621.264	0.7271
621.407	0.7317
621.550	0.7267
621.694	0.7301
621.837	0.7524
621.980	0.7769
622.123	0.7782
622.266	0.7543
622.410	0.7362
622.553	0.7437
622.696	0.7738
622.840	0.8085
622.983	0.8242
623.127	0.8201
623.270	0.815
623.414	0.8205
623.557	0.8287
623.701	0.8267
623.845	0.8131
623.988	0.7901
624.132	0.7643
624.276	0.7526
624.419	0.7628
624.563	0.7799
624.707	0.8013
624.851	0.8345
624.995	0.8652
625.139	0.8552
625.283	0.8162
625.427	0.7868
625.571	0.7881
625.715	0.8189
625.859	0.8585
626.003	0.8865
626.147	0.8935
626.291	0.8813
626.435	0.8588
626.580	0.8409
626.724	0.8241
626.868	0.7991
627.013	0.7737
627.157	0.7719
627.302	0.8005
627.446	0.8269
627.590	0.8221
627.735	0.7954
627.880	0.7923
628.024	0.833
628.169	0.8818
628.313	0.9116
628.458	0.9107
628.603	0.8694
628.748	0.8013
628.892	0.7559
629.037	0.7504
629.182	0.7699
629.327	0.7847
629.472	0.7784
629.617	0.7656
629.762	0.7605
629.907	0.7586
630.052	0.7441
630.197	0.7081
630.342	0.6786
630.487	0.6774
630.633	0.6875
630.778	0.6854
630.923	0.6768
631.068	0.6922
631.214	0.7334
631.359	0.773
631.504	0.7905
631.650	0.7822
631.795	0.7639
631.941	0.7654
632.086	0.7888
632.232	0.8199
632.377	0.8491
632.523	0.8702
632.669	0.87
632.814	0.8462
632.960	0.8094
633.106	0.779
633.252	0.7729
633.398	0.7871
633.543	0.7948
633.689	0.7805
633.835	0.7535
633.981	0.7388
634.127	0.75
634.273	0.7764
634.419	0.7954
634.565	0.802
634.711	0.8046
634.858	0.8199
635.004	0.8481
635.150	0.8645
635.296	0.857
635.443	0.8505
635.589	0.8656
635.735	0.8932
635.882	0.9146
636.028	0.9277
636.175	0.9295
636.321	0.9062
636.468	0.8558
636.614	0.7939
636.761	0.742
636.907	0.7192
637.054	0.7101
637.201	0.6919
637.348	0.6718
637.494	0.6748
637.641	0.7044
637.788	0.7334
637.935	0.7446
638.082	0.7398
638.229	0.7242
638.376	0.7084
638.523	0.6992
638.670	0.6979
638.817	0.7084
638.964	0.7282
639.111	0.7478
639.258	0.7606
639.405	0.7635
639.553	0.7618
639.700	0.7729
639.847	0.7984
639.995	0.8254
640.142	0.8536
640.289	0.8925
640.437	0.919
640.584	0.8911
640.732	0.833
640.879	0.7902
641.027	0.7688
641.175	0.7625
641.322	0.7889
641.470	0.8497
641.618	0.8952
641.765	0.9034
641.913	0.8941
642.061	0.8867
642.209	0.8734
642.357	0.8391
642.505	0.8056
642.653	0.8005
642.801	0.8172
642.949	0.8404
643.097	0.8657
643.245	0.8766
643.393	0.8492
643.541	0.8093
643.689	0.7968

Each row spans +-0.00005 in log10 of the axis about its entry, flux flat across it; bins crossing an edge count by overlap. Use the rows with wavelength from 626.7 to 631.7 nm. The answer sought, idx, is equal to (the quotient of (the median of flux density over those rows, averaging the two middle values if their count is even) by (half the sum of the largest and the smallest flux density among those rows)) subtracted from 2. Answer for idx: 1.03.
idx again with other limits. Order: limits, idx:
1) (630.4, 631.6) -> 1.06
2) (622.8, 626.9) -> 1.00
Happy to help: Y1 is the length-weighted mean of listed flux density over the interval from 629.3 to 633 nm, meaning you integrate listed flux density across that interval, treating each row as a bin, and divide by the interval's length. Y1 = 0.76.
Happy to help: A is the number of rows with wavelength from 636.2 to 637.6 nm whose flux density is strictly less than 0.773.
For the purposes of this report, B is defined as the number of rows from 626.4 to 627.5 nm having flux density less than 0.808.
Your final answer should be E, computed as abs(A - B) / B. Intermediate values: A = 6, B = 4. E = 0.5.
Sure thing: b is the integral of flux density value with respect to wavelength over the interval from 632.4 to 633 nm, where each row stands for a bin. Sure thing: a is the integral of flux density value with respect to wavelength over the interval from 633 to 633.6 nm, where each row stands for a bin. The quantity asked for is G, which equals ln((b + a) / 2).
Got -0.71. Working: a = 0.47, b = 0.510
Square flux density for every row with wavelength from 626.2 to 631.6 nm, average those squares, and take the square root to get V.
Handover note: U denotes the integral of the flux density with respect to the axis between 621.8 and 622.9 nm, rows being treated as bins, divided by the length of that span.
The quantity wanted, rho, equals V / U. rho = 1.03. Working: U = 0.766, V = 0.79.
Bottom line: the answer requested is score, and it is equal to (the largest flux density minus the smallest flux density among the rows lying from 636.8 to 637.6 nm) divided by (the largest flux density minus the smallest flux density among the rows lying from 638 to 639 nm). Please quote 1.1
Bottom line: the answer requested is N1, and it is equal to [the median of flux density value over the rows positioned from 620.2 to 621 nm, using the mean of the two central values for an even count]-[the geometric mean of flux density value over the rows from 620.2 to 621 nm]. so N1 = 0.006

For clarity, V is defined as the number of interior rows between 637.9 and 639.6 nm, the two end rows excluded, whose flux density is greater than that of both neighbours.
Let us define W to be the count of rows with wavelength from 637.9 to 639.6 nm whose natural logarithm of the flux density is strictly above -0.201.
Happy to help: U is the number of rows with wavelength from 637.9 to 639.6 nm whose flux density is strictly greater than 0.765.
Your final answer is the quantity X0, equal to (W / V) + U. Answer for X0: 0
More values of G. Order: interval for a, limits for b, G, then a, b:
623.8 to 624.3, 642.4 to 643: -0.82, 0.39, 0.490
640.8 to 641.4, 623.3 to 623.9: -0.73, 0.47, 0.493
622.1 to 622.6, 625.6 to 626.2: -0.81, 0.38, 0.515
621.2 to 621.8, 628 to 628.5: -0.82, 0.44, 0.444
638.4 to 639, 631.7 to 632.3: -0.80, 0.42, 0.471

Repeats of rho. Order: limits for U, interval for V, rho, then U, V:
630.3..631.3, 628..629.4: 1.20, 0.692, 0.83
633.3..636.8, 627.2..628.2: 0.99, 0.828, 0.82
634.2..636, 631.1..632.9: 0.96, 0.843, 0.81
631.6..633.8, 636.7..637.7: 0.87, 0.805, 0.70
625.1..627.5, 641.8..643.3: 1.03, 0.828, 0.85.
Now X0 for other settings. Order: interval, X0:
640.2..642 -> 15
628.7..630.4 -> 5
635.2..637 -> 19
